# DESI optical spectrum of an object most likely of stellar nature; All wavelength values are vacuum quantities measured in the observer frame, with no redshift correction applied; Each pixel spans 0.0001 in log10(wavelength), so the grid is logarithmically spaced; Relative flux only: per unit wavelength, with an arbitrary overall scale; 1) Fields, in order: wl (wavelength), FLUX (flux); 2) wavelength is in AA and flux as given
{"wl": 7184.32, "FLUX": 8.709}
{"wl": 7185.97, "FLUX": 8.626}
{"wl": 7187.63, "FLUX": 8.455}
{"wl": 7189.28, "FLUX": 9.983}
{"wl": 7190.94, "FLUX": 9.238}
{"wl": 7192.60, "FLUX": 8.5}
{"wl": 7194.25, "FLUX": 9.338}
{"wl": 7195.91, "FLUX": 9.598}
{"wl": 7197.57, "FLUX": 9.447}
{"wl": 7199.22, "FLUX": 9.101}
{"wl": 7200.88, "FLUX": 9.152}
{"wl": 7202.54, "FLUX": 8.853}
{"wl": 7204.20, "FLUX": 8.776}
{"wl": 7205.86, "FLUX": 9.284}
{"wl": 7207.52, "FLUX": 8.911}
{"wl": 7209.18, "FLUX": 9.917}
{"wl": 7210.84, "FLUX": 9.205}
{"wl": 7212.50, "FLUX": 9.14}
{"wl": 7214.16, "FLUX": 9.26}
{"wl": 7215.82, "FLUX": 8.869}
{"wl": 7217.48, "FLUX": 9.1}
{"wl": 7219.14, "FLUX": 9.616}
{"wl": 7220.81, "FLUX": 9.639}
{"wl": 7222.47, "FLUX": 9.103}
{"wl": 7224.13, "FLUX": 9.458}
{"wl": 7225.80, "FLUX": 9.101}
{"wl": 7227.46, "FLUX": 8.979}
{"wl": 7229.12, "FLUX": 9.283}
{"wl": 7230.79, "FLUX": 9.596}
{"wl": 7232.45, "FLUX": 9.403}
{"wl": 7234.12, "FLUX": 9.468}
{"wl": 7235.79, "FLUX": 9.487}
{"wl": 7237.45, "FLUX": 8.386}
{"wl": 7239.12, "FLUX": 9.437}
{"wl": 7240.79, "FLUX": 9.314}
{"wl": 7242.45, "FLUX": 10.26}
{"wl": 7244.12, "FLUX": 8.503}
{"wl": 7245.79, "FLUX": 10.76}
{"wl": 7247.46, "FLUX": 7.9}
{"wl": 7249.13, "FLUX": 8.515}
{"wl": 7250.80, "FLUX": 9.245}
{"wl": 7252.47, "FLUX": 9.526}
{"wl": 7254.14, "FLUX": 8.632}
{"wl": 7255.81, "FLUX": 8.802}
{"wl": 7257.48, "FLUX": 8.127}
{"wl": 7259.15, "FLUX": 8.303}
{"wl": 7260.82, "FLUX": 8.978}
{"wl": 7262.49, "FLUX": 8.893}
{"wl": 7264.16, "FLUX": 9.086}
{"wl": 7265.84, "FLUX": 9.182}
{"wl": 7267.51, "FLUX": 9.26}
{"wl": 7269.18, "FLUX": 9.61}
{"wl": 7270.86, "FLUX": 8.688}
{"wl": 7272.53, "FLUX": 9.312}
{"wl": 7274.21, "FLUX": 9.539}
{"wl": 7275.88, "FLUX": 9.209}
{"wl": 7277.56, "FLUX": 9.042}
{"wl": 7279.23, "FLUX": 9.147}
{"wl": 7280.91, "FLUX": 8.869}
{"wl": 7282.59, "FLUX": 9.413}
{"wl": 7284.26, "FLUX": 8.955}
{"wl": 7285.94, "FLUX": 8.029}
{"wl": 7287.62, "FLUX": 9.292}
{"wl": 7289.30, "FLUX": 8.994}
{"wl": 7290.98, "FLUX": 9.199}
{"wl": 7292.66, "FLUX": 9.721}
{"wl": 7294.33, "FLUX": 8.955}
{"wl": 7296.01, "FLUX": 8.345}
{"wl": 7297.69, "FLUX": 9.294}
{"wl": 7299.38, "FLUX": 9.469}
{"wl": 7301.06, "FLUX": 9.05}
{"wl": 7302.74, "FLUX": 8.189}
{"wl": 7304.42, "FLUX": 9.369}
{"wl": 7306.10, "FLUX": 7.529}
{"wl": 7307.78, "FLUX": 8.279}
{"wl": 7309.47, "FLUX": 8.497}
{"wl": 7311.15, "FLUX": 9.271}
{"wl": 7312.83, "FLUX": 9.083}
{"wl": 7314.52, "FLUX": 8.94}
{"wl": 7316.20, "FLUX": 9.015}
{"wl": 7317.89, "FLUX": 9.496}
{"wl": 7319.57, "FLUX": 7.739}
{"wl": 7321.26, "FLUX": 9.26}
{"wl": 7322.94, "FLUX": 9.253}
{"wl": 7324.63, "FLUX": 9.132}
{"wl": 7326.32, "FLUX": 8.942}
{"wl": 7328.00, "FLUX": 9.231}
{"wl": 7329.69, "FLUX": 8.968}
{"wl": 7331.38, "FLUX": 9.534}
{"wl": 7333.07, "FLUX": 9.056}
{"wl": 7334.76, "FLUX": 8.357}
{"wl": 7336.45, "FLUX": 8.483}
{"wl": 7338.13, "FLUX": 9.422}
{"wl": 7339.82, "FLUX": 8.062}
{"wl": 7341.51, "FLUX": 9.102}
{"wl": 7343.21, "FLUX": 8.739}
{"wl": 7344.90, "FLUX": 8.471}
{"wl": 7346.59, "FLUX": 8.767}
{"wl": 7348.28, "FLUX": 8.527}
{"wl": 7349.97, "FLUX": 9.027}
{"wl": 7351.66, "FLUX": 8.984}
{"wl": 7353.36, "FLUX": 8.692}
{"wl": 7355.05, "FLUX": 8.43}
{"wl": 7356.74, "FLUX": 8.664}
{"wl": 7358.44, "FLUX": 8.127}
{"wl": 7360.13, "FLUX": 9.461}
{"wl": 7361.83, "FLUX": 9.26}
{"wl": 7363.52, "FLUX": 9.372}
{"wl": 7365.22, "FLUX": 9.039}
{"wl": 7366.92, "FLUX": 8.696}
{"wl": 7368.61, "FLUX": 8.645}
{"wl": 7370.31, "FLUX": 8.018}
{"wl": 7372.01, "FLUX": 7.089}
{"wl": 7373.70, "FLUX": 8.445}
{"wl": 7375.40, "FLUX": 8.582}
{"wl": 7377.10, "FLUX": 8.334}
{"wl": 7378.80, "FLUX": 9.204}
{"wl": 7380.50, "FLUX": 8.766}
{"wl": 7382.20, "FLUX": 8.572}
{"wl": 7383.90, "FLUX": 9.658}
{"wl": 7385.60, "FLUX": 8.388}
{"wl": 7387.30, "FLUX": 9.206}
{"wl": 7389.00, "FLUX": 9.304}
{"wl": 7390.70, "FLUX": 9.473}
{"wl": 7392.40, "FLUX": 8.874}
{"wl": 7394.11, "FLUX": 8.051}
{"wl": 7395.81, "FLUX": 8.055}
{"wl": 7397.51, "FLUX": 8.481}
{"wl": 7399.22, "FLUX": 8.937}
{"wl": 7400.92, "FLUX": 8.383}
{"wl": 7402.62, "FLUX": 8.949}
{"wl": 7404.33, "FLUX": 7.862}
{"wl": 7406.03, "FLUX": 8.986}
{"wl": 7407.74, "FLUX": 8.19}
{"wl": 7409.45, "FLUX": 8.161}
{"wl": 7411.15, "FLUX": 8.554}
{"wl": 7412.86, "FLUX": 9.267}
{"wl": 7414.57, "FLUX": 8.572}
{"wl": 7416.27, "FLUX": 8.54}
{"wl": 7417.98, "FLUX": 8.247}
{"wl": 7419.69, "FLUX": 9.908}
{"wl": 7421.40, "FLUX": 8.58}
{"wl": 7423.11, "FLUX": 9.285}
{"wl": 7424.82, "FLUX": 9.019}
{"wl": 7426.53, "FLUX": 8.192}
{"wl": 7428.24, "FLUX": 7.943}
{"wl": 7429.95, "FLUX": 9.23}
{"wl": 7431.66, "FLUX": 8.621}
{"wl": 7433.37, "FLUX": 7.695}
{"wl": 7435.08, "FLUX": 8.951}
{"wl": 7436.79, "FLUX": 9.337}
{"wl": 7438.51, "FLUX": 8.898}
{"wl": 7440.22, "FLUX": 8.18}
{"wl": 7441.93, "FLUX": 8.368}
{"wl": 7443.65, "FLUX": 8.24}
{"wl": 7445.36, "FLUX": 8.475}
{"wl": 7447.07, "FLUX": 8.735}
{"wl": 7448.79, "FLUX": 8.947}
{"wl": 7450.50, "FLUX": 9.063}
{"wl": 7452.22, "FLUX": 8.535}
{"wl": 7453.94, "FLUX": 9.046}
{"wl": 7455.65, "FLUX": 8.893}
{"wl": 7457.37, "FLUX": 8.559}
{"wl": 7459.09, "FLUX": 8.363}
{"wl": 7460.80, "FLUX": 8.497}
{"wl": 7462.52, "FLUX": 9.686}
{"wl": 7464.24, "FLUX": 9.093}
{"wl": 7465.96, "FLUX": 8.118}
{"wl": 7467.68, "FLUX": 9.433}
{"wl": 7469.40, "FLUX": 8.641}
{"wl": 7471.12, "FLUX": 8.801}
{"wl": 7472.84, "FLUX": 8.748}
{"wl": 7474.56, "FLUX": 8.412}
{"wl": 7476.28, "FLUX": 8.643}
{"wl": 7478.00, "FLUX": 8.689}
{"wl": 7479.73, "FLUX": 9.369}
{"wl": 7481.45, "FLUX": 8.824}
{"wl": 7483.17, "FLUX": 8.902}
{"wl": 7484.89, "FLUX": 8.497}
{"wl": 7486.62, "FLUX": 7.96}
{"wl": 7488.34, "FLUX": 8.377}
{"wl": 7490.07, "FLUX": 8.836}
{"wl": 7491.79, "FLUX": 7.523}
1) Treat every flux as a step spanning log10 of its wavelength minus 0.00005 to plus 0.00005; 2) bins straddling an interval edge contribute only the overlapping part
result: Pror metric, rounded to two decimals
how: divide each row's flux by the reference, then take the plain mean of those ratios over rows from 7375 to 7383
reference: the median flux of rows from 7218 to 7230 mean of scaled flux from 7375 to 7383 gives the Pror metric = 0.94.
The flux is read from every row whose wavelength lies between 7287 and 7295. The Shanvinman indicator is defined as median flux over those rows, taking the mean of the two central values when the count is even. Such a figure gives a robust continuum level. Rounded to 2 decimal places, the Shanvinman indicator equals 9.20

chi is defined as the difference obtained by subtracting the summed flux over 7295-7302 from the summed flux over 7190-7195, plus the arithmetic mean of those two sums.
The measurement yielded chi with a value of 23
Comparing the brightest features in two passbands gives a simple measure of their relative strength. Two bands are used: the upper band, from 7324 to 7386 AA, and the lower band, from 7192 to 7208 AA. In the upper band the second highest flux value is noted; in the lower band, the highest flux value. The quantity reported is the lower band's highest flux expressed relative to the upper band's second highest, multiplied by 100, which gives 101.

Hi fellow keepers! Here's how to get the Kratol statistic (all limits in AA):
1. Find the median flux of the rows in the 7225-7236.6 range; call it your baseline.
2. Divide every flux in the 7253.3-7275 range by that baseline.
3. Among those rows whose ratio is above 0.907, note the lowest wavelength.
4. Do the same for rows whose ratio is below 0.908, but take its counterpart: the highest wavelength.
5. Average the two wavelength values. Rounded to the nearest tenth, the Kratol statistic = 7256.6 AA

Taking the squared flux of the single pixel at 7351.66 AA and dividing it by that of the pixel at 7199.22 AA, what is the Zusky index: 0.97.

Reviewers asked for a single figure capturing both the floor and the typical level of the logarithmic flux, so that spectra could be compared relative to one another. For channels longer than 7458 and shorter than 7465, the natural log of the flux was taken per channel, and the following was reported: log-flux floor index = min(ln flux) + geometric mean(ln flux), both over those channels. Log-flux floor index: 4.31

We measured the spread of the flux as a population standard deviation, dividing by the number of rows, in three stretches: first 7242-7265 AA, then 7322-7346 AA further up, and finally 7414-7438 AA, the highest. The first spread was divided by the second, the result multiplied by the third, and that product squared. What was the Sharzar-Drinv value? 1.15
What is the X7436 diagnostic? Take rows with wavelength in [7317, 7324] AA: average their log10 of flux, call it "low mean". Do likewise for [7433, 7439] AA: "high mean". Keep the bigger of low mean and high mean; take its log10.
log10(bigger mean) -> -0.022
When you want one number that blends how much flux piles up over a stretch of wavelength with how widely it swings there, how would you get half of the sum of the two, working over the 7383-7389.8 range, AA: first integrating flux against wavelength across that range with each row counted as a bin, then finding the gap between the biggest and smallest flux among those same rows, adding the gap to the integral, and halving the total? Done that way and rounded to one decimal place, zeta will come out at 31.7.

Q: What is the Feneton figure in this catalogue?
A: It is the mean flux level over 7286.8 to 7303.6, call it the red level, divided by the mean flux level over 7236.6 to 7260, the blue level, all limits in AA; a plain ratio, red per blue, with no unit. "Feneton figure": 1.01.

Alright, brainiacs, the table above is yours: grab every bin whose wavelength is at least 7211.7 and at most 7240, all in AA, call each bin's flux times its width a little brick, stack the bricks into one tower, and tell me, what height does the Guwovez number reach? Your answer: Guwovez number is 262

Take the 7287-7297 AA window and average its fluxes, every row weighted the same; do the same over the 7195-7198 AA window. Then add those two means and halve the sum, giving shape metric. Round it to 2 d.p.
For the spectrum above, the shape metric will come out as 9.30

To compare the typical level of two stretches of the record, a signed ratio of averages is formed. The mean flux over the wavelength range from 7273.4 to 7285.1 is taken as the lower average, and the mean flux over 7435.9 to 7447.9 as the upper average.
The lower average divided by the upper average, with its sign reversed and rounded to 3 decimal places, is -1.065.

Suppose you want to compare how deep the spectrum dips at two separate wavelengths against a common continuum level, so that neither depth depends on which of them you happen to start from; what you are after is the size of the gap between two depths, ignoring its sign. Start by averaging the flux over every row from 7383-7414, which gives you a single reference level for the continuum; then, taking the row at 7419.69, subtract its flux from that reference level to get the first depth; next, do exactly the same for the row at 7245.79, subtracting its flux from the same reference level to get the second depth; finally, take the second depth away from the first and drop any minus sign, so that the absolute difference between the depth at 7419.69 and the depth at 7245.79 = 0.85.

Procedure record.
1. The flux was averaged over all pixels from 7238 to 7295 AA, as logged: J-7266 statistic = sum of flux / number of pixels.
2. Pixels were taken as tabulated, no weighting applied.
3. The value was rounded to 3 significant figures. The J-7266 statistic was 9.08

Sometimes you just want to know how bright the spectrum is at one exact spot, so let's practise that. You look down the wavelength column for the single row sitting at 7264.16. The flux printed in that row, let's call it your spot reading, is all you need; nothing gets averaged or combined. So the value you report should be 9.086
